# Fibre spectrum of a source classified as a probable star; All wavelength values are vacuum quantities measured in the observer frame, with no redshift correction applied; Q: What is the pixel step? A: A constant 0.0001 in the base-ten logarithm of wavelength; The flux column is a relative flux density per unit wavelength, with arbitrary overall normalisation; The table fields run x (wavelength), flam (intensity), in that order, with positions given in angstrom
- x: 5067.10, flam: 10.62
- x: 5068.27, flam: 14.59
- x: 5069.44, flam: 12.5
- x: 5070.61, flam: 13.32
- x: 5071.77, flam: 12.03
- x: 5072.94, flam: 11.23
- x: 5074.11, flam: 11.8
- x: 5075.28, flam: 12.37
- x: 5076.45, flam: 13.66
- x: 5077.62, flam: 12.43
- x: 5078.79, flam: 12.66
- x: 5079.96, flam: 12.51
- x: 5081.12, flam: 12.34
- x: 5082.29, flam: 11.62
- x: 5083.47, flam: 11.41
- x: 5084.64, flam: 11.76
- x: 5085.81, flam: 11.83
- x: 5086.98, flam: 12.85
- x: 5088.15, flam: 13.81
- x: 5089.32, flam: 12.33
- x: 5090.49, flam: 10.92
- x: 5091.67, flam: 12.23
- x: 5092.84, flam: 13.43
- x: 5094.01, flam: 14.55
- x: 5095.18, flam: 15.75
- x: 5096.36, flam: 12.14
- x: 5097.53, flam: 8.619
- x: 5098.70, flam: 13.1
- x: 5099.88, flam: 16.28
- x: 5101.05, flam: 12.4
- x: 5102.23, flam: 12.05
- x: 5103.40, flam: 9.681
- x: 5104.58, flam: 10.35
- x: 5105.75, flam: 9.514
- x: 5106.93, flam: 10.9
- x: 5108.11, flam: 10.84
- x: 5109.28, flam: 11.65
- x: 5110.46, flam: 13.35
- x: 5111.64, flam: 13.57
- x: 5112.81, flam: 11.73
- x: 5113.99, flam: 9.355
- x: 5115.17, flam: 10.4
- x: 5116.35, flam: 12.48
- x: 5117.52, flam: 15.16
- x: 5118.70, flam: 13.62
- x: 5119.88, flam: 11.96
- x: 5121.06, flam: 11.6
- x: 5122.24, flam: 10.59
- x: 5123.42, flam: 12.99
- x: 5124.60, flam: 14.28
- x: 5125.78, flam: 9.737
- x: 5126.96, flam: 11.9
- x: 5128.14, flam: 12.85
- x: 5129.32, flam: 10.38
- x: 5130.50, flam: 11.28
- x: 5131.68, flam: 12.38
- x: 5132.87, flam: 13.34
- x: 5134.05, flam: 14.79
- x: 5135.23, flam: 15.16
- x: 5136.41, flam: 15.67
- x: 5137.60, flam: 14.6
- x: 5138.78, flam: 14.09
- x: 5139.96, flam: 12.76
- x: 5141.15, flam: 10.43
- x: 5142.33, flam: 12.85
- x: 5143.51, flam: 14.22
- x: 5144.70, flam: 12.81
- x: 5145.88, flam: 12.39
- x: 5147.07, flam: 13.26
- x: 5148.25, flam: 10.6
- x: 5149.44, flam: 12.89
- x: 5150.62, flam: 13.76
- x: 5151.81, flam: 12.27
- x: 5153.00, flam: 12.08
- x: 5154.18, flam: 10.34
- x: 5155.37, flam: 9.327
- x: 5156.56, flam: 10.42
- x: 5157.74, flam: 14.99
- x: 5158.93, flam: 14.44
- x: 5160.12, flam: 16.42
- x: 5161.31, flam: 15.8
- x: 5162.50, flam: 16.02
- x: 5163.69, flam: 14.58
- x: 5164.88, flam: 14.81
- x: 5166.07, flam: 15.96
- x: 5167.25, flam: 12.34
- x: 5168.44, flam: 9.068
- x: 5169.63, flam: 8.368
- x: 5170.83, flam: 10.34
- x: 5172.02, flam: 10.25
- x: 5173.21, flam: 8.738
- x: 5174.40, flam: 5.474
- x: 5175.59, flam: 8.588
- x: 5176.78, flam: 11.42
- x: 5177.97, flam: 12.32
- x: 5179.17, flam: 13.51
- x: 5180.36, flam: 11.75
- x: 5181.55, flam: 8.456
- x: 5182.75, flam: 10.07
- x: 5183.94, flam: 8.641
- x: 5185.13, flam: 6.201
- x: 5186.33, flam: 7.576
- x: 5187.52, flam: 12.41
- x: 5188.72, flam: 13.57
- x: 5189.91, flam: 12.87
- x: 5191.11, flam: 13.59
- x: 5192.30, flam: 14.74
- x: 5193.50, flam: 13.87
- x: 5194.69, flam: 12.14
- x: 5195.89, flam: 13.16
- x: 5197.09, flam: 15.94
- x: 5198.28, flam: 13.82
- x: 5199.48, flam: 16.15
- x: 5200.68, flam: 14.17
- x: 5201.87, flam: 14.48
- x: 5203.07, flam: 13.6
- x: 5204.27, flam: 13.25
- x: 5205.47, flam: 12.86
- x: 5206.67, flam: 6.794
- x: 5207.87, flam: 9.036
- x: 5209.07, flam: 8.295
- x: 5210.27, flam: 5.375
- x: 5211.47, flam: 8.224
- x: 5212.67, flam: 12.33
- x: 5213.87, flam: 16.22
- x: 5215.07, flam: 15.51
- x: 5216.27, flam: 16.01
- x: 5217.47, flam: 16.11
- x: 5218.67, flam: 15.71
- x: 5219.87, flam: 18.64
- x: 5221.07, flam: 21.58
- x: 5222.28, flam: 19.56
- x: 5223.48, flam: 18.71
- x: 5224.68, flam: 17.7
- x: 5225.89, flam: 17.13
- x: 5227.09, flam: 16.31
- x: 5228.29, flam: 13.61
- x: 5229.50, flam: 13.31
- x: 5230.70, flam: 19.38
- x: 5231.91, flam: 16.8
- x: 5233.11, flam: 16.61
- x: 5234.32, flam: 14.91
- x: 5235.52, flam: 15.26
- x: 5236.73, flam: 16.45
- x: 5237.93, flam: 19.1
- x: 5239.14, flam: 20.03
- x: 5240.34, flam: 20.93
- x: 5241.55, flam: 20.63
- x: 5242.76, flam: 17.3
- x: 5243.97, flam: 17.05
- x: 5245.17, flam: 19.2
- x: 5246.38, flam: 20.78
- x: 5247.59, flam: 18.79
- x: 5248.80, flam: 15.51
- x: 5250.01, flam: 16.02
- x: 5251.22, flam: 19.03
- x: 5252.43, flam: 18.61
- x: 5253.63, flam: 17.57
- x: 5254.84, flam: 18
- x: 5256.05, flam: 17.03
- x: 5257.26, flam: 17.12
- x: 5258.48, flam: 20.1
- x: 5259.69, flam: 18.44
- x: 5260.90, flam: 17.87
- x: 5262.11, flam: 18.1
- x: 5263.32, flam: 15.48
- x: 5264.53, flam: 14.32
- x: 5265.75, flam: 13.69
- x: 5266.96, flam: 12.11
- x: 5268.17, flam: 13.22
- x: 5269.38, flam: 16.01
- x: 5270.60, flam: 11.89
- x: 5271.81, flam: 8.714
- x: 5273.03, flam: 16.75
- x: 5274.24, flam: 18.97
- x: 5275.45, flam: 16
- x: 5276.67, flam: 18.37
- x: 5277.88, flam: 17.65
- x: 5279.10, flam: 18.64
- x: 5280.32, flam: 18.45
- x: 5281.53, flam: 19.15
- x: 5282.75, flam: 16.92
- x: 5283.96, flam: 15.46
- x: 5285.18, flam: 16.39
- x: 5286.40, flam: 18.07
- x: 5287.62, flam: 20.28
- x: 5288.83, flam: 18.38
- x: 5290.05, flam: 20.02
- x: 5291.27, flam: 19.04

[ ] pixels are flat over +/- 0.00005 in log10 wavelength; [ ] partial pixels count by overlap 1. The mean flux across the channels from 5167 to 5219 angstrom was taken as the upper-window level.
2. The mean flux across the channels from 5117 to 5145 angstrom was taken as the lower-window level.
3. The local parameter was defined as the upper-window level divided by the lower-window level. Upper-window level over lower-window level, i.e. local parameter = 0.90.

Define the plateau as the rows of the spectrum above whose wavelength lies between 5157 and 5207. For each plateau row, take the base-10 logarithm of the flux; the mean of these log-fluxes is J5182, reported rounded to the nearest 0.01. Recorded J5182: 1.07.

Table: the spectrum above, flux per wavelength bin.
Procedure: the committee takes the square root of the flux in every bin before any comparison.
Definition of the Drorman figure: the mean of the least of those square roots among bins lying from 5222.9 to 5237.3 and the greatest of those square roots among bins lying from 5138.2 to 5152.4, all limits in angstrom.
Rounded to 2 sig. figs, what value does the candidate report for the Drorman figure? 3.7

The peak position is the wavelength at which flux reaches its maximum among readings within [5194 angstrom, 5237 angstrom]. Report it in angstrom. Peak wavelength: 5221.07 angstrom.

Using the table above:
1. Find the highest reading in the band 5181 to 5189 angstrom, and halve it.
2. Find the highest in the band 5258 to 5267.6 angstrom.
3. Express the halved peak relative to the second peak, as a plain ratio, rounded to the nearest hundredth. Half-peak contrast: 0.34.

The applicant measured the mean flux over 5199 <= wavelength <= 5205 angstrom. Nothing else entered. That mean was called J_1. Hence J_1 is 14.3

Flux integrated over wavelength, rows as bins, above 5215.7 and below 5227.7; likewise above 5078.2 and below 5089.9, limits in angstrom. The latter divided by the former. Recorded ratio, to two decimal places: 0.68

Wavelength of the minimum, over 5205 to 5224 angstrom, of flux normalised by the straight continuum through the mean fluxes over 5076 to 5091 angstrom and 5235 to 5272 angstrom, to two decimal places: 5210.27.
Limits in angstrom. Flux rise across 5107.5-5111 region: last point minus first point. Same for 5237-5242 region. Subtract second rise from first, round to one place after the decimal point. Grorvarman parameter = 1.0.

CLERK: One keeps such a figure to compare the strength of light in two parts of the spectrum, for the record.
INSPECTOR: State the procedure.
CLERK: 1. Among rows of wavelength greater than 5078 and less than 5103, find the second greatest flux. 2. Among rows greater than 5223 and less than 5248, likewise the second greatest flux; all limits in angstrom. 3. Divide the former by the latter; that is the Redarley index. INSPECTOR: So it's 0.76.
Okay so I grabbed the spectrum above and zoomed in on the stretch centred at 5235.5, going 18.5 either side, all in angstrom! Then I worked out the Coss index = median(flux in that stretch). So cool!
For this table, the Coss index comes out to 17.6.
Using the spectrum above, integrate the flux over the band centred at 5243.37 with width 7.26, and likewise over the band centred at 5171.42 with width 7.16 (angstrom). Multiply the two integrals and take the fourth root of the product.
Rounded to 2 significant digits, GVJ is 9.7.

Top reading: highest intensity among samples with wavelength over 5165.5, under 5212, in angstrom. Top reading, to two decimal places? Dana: 16.15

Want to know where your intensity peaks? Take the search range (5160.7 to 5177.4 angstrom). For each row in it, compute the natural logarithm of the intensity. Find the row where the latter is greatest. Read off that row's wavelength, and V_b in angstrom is 5162.50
